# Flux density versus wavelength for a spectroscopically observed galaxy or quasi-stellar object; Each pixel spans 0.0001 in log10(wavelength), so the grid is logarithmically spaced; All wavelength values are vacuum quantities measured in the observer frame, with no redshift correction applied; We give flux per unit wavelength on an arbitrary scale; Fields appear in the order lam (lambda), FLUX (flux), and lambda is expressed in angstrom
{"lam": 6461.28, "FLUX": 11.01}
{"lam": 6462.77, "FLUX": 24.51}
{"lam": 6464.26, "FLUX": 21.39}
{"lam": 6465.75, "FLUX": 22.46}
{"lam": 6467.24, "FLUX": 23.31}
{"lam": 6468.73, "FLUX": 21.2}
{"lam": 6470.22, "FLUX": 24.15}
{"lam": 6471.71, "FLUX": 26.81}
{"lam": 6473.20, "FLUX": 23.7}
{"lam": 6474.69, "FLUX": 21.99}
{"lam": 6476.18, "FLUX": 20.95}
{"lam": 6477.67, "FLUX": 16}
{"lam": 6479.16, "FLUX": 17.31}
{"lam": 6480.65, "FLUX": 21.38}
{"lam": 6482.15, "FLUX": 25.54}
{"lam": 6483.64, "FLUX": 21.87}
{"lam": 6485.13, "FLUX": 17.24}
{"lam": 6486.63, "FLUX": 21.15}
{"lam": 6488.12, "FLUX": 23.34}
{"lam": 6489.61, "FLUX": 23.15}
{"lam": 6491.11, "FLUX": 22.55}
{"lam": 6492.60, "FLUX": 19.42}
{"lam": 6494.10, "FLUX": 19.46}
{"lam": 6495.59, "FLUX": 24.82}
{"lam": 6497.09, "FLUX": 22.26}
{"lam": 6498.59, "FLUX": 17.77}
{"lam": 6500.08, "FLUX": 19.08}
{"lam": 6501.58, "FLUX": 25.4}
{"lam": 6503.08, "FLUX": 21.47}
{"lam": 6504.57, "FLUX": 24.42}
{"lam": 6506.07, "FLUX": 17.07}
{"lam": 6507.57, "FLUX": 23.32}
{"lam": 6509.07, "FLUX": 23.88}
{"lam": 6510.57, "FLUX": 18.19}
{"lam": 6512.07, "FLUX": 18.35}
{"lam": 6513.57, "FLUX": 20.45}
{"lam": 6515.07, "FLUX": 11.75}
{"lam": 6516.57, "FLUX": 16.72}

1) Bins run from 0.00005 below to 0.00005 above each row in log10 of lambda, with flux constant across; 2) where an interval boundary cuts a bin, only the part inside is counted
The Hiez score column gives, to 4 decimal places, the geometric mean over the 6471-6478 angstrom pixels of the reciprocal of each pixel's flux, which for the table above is 0.0463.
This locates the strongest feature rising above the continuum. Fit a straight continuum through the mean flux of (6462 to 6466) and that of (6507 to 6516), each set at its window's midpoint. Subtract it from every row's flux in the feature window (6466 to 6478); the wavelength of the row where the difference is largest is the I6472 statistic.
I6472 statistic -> 6471.71 angstrom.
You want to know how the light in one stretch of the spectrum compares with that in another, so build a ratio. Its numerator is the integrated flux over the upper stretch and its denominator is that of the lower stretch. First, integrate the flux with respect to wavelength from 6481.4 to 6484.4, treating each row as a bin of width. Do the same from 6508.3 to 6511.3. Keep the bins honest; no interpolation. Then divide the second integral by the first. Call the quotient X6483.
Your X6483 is 0.89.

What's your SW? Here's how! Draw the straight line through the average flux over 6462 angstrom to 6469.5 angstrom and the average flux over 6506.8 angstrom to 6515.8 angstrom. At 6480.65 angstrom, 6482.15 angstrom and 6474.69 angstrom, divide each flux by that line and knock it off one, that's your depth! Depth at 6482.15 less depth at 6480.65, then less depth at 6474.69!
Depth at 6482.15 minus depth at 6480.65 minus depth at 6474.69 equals -0.20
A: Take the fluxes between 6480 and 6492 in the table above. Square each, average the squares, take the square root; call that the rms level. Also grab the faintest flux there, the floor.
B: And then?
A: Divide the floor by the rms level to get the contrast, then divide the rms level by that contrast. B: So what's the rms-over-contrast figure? 28.4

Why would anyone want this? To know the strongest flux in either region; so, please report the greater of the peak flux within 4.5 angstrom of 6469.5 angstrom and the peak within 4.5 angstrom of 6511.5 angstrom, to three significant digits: 26.8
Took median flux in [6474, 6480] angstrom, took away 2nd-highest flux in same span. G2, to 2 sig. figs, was -1.8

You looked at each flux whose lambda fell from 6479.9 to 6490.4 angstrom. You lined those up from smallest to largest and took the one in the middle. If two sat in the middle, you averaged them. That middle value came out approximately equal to 21.9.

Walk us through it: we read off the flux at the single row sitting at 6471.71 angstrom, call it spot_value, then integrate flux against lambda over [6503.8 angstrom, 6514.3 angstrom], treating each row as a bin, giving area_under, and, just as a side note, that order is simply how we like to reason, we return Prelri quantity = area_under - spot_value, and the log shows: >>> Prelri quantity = 192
